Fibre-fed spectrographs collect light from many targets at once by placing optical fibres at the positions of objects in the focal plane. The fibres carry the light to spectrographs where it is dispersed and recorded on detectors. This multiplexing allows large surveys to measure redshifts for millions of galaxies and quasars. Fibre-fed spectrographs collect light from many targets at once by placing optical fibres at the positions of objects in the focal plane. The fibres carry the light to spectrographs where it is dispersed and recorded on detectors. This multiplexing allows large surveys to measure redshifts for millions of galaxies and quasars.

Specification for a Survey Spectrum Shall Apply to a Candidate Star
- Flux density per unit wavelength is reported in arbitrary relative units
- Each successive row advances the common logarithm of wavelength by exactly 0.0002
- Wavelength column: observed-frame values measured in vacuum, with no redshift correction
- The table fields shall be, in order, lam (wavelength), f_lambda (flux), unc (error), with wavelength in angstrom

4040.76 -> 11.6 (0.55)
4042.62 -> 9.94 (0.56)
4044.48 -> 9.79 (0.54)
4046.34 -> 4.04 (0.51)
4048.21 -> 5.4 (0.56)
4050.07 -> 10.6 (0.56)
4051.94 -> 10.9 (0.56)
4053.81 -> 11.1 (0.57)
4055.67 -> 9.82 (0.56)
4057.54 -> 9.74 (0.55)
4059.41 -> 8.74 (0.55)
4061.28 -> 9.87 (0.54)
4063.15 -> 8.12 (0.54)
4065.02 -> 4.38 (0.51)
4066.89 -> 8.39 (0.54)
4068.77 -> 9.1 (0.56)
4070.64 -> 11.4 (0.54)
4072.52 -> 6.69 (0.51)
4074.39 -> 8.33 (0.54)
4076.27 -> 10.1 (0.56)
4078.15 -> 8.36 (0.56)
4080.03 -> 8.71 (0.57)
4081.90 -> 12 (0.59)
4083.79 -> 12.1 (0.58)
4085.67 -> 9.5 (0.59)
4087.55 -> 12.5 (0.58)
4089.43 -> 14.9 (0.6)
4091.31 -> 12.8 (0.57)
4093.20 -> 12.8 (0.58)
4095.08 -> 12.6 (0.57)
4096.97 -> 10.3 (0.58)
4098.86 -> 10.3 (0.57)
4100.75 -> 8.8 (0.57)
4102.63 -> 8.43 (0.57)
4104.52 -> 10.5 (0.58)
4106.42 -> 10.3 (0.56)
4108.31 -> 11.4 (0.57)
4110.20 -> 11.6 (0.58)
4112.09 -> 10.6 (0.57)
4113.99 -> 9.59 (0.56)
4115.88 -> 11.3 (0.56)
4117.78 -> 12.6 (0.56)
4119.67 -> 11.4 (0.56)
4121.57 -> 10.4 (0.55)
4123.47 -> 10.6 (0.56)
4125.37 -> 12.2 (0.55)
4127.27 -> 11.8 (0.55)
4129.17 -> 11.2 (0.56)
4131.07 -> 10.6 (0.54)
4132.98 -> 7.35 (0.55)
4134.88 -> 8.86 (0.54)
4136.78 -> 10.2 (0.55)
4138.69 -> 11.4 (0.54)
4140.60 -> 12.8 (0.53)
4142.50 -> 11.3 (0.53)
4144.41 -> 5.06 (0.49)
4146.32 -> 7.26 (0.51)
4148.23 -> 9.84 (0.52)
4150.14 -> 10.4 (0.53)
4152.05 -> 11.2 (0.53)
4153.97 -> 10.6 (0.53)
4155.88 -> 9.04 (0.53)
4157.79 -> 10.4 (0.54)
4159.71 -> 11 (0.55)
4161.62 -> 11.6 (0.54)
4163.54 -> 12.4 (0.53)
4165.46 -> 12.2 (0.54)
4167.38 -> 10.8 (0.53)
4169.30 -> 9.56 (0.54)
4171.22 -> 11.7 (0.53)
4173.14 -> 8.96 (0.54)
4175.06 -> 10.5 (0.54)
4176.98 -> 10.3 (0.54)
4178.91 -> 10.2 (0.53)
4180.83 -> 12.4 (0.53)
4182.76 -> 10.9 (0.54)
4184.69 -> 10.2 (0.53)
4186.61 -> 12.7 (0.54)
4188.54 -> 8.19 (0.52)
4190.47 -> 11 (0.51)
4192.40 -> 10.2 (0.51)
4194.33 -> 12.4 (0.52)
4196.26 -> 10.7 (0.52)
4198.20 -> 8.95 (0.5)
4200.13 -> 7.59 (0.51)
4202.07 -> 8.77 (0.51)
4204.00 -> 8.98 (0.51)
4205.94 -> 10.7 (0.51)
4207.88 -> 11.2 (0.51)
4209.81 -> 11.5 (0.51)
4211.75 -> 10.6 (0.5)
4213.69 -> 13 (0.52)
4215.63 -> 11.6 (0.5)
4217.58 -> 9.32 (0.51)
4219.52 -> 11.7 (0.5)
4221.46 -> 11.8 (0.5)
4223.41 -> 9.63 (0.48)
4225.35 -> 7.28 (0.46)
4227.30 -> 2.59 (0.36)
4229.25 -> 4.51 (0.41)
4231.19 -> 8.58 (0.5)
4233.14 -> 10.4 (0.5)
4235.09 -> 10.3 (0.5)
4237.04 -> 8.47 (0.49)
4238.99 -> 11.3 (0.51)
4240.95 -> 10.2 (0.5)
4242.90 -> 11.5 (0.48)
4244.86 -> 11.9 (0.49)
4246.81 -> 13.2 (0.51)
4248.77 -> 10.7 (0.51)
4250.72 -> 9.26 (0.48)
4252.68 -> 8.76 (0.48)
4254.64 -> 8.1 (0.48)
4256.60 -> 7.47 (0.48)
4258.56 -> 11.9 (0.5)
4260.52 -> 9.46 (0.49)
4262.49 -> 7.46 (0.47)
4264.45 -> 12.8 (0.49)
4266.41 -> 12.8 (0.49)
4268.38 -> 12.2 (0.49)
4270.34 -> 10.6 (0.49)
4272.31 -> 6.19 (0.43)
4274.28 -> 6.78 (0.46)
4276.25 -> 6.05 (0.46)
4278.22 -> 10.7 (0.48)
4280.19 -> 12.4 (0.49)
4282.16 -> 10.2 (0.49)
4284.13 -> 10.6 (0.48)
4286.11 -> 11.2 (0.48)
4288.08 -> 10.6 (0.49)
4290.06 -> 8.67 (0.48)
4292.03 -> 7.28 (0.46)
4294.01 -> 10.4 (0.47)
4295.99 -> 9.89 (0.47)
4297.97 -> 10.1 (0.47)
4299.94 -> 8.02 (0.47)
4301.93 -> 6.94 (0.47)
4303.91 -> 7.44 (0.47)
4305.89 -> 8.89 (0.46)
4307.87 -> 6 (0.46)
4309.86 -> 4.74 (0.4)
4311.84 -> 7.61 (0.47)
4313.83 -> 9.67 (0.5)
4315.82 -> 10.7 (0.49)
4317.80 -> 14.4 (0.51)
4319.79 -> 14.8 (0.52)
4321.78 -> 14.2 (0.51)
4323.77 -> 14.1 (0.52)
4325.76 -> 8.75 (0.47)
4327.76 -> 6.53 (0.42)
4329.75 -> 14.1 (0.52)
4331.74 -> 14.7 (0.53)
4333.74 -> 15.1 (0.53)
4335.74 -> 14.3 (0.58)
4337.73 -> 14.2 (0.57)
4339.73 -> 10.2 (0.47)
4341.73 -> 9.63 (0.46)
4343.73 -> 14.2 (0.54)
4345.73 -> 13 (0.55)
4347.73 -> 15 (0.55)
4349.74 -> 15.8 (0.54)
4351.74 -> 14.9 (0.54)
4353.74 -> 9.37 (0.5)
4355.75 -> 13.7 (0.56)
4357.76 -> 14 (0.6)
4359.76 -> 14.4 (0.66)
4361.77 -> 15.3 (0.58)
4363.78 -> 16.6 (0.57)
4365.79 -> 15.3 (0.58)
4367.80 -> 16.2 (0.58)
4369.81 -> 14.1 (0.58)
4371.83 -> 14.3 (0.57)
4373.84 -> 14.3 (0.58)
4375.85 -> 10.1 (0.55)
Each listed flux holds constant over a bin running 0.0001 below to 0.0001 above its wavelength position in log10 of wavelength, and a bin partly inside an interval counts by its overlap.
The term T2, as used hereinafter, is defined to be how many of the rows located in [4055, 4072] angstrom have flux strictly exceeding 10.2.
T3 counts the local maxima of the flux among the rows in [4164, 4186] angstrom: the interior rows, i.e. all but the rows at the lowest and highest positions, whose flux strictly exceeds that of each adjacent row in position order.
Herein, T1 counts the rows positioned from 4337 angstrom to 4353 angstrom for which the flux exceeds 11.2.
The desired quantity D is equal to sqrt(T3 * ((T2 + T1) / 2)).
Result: 3.2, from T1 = 6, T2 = 1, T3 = 3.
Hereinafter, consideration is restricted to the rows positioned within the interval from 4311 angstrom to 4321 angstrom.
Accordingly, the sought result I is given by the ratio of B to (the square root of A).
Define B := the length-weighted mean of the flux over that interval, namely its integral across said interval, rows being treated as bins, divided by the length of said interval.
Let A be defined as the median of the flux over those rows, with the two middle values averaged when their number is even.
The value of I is 3.53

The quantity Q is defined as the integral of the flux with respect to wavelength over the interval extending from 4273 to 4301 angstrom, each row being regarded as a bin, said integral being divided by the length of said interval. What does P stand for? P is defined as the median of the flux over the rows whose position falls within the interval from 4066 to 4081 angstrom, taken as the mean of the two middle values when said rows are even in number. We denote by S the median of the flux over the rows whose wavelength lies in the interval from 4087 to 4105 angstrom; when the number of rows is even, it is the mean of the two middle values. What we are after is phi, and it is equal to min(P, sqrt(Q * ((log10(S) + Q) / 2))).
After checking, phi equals 7.0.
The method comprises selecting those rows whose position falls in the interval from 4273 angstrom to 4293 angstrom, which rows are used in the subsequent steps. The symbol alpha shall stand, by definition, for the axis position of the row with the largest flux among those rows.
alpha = 4280.19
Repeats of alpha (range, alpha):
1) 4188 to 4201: 4194.33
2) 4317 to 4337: 4333.74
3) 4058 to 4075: 4070.64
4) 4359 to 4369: 4363.78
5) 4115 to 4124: 4117.78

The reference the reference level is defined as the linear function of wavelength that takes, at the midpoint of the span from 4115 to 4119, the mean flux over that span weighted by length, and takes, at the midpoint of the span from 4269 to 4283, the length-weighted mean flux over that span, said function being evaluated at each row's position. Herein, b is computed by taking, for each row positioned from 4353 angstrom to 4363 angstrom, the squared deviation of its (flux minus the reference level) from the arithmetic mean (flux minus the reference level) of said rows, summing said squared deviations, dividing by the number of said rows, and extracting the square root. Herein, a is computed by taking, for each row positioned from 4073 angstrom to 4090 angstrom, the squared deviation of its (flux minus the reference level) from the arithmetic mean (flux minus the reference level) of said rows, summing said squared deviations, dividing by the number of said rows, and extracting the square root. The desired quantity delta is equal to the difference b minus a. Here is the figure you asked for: 0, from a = 2.2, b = 2.11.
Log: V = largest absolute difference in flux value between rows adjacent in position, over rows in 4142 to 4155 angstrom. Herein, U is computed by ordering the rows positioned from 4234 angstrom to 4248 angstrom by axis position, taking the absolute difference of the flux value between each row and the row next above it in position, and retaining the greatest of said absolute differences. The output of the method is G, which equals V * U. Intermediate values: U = 2.83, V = 6.2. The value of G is 18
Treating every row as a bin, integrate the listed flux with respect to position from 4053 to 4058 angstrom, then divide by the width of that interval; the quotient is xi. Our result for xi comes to 10.3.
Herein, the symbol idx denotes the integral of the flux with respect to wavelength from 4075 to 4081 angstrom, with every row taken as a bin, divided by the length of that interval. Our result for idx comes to 9.0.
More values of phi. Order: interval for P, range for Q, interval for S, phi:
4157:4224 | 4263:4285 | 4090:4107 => 7.5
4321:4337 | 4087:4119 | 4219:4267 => 8.3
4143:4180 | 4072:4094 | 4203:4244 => 8.0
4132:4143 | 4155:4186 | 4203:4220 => 8.0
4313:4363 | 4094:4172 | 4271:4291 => 7.8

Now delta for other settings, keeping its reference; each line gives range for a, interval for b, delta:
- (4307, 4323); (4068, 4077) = -2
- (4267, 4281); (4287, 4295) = -1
